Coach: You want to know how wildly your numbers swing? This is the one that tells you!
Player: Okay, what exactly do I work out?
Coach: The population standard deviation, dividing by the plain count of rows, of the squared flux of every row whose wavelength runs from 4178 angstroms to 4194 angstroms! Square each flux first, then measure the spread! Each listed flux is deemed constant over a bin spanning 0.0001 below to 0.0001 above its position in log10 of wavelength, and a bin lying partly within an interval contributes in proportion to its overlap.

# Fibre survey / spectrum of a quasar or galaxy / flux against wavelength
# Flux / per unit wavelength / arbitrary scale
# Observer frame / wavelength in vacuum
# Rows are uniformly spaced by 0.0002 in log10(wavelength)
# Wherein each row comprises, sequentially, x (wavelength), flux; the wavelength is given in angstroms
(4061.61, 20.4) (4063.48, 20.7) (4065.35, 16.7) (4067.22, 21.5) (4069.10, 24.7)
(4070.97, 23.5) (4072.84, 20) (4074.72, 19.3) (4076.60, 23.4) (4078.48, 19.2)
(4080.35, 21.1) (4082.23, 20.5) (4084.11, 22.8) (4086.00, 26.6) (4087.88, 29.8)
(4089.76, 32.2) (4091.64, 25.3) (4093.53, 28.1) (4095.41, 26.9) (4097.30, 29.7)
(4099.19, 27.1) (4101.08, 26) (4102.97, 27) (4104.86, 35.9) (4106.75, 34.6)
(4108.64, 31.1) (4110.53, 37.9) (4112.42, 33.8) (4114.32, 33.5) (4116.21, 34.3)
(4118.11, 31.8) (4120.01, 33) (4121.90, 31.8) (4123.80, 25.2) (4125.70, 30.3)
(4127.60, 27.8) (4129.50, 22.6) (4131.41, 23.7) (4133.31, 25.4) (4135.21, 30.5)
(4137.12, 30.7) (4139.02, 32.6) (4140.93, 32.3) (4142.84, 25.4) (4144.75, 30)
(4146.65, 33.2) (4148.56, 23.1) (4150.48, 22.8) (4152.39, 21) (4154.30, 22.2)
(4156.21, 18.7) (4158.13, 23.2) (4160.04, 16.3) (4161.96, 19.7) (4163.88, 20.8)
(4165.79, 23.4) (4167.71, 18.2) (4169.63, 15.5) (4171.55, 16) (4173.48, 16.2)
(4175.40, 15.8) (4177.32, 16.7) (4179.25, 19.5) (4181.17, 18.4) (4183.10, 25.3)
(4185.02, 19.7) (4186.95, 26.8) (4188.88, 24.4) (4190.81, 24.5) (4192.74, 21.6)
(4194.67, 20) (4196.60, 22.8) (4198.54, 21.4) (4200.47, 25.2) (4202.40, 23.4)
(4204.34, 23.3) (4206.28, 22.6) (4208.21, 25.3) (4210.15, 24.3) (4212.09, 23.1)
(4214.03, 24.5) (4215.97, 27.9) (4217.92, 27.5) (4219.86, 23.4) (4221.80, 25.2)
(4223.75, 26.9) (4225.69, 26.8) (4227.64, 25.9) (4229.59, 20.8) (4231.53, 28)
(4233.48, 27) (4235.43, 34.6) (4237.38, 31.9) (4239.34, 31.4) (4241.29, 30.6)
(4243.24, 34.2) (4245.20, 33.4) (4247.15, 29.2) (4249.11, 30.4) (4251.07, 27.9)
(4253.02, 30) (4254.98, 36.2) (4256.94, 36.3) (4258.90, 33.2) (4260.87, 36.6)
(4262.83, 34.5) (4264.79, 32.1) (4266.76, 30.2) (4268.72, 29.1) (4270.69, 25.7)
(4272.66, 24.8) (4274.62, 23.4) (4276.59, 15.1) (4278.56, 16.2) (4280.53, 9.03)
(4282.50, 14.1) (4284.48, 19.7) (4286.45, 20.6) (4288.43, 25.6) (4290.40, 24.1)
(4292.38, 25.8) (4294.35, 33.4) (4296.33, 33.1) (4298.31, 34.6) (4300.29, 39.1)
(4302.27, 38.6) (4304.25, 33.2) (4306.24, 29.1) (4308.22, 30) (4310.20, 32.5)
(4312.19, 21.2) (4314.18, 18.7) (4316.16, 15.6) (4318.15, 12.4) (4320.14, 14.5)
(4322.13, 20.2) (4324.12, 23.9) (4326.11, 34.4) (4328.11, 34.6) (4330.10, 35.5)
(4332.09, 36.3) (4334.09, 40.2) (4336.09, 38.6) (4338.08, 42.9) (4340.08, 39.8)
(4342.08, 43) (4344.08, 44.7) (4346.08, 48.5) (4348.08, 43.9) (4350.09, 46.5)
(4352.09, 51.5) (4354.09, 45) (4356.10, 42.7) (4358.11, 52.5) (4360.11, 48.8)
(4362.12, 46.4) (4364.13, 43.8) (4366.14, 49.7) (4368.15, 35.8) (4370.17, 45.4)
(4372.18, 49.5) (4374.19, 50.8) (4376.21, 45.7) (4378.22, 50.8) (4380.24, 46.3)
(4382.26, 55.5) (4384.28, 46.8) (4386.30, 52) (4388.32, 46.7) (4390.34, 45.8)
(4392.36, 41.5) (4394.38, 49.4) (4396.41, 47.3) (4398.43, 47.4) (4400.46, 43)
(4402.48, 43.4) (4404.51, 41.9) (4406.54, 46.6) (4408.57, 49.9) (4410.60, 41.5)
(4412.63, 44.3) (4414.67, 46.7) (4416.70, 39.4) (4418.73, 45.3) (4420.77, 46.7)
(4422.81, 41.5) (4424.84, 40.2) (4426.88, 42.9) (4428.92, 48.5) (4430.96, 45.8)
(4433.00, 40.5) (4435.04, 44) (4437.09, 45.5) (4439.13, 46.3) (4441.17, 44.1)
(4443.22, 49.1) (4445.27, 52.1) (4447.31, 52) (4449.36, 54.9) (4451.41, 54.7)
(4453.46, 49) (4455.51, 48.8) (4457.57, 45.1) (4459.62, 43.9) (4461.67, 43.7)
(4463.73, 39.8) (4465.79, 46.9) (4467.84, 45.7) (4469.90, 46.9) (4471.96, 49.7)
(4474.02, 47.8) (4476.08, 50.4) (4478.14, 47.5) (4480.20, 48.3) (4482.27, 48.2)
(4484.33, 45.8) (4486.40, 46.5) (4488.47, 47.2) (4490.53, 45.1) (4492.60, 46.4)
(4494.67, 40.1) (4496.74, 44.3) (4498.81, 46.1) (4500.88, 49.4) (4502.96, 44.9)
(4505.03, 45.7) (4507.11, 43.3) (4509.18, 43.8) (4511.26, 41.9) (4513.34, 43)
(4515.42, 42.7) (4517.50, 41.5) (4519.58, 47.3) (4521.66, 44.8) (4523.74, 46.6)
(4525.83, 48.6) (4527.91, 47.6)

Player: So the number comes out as 132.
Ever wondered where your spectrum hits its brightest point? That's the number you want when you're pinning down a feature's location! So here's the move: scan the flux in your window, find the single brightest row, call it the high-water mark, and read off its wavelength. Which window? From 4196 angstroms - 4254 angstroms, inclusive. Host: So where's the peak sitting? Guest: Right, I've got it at 4235.43 angstroms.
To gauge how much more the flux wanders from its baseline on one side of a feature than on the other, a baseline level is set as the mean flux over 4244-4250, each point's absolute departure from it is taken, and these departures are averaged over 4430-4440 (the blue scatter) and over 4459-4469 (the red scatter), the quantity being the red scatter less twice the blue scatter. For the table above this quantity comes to -14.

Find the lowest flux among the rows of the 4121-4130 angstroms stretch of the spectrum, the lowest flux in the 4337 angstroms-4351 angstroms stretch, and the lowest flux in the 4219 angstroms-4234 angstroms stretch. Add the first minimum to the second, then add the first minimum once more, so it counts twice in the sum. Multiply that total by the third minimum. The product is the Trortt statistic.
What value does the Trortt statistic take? 1768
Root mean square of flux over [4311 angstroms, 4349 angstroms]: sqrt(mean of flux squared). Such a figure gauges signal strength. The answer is 34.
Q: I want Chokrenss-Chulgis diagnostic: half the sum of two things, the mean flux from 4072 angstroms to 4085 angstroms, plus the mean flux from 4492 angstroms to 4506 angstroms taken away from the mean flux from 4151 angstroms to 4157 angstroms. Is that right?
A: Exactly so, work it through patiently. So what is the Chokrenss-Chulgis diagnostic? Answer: -2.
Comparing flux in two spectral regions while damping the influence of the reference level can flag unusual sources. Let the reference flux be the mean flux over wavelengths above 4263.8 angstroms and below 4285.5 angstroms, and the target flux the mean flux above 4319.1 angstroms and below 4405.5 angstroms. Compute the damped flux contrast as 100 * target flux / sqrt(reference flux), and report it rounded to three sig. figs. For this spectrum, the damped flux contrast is 924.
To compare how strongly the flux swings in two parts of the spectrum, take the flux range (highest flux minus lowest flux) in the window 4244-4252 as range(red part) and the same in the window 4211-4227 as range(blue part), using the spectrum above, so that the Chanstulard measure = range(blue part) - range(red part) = -1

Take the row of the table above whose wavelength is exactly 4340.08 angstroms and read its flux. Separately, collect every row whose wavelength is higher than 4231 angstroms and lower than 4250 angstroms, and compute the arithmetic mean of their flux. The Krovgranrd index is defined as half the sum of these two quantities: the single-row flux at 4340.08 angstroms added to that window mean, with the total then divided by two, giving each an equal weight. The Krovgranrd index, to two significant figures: 35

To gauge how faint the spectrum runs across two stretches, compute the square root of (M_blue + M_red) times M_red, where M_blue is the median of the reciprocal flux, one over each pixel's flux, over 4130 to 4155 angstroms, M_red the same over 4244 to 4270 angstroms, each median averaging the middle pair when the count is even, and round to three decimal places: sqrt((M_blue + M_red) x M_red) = 0.047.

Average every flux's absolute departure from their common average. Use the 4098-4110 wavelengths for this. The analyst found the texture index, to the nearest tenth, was 3.6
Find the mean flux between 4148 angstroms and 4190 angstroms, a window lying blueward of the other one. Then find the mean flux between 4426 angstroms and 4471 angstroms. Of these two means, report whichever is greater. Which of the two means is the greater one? 46.8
